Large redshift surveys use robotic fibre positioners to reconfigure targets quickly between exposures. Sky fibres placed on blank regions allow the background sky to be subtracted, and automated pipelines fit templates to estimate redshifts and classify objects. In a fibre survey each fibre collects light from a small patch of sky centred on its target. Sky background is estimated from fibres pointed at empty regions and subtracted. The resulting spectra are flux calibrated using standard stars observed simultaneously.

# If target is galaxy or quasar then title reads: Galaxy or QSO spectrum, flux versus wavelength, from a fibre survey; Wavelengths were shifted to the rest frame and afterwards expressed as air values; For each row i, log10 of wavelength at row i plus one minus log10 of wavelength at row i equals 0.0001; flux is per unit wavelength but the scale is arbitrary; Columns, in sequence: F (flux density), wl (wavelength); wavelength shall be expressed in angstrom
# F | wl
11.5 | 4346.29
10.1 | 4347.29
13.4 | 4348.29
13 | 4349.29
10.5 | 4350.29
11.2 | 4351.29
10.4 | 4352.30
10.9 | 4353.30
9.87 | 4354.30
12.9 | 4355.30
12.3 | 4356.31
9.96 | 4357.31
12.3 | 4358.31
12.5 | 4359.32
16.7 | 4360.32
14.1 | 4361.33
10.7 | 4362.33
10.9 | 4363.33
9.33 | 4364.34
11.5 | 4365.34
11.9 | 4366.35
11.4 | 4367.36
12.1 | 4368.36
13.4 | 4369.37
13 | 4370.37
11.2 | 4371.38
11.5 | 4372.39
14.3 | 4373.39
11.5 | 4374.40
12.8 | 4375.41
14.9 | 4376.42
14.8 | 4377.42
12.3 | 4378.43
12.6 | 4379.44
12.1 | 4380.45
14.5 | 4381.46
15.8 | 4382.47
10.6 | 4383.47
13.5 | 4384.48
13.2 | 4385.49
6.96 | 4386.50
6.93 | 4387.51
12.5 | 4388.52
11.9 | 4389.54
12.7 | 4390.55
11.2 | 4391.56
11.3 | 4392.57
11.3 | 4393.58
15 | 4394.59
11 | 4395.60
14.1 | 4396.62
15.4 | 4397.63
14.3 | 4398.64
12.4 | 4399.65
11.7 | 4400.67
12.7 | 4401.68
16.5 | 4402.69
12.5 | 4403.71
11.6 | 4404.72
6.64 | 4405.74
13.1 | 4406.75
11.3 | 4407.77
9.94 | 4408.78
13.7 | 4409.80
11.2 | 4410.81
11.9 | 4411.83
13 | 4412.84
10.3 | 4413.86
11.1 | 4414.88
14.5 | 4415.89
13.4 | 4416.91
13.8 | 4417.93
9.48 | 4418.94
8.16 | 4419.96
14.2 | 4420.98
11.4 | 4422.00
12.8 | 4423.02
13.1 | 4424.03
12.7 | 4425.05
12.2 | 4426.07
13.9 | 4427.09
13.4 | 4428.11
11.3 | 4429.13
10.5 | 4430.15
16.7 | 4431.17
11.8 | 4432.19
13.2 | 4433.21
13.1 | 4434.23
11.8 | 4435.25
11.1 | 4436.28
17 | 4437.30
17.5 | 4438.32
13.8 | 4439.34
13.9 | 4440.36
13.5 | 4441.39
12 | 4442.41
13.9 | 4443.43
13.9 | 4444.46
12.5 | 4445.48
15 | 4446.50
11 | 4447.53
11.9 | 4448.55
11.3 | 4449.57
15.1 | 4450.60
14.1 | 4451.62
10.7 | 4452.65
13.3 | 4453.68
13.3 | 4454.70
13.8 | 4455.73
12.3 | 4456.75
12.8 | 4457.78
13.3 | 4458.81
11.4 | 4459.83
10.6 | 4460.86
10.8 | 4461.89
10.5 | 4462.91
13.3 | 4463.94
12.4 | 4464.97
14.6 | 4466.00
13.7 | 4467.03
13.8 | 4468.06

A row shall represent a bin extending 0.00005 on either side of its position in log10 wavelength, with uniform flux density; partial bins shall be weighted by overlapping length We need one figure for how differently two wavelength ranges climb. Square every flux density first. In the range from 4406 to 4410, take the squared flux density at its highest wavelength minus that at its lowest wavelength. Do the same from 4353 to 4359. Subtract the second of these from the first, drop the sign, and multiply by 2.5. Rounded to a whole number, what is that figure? 41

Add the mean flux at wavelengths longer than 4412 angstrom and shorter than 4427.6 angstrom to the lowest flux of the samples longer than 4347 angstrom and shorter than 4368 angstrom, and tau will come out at 22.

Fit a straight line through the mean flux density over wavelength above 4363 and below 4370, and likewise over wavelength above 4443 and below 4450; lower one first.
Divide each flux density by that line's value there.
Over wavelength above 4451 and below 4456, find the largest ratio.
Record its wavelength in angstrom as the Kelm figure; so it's 4451.62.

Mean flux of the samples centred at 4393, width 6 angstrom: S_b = 12.1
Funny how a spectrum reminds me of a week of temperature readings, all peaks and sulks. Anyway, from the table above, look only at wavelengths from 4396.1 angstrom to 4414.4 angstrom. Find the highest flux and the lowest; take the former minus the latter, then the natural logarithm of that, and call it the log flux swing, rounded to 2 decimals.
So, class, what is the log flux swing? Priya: 2.29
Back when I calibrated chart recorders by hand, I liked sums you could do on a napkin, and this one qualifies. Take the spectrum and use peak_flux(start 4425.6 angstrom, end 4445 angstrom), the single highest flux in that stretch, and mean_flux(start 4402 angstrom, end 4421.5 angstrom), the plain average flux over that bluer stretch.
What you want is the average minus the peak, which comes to -5.6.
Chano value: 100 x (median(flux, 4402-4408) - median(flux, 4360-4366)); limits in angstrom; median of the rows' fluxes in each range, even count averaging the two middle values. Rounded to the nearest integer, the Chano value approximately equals 85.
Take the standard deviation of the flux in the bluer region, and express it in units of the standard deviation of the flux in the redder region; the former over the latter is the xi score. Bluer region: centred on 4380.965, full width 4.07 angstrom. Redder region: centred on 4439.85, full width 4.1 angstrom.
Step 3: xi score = 0.91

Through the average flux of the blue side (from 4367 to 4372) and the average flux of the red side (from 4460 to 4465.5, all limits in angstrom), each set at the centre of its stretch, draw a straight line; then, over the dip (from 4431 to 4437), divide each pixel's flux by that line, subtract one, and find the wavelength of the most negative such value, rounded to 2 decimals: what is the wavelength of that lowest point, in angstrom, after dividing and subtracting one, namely 4436.28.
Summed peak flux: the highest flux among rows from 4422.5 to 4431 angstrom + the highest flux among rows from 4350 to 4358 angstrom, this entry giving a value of 27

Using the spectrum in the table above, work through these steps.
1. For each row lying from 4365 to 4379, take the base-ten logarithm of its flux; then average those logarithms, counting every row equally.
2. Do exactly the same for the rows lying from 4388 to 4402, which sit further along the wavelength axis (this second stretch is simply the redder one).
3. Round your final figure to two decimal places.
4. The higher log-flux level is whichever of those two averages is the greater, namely 1.10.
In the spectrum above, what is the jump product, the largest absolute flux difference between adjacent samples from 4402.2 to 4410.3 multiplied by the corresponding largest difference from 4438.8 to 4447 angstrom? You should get 16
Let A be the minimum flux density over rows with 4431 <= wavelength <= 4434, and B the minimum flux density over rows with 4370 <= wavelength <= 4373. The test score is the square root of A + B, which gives 4.80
